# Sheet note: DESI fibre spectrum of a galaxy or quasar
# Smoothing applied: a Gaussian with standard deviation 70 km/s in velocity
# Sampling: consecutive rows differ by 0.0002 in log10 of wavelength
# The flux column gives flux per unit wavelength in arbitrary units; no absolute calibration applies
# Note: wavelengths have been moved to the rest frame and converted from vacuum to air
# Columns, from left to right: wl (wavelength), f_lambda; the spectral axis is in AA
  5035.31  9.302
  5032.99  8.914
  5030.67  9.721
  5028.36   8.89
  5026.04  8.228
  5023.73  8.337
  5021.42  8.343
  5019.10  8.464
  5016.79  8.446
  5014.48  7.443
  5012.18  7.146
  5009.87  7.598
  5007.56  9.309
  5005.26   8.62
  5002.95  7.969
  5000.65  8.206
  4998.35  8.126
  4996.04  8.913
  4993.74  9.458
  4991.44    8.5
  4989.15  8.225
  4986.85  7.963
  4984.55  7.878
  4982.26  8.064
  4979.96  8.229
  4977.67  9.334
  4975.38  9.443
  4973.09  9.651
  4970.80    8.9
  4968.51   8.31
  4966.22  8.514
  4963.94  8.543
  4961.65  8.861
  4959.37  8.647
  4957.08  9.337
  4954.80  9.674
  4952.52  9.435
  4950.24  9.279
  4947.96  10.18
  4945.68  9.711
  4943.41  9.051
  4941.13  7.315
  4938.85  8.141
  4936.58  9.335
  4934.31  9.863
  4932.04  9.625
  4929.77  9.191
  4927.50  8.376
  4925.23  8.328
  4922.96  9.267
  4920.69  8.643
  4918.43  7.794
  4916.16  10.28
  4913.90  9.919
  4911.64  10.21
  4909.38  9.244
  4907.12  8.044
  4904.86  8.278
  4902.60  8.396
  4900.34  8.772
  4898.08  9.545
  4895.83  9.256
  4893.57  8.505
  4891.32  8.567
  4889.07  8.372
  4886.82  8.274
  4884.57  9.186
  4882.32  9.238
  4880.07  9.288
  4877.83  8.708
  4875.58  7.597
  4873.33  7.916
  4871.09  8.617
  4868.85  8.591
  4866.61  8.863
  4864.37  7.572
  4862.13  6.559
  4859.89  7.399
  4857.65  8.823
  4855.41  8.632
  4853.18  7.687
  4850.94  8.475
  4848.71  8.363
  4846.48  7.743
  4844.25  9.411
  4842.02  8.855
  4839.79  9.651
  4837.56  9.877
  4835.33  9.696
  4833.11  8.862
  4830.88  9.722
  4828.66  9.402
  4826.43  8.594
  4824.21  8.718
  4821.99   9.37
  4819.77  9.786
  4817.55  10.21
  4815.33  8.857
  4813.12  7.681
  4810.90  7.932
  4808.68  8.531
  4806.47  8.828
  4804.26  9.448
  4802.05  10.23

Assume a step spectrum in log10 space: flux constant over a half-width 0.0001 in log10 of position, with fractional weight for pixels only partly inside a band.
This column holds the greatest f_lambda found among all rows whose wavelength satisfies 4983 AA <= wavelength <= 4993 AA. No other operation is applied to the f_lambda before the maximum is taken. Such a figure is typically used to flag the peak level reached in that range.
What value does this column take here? 8.5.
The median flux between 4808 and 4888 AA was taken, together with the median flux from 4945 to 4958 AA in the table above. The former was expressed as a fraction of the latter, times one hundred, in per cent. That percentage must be 91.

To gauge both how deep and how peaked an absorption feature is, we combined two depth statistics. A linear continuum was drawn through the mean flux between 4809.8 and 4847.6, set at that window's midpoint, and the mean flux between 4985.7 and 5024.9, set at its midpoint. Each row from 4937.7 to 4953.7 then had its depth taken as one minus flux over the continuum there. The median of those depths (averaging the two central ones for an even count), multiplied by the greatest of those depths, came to -0.013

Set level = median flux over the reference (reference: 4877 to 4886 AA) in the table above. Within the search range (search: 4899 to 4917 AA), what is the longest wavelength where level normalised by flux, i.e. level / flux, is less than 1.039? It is 4916.16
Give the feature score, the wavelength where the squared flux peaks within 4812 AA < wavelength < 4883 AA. 4817.55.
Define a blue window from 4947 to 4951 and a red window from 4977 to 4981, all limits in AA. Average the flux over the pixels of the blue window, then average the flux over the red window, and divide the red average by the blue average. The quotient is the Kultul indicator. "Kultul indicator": 0.90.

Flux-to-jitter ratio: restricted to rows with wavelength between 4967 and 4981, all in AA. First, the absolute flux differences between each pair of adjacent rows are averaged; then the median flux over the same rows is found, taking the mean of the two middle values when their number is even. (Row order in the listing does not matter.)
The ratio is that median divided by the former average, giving 16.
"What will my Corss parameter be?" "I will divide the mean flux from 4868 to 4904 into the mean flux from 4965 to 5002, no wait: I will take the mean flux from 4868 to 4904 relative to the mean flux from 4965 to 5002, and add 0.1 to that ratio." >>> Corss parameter 1.11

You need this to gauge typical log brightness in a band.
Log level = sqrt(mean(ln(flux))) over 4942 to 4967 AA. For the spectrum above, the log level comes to 1.489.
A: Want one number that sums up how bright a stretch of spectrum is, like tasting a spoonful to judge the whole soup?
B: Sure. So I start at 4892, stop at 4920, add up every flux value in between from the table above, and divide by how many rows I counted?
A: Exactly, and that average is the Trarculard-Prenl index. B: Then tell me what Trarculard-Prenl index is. 9.0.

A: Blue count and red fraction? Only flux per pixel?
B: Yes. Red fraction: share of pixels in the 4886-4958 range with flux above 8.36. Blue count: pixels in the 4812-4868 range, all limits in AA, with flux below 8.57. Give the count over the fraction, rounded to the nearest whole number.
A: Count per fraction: 10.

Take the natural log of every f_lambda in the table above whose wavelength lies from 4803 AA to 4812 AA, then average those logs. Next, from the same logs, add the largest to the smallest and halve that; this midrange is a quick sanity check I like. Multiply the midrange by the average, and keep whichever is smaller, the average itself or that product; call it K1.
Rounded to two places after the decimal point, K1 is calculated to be 2.16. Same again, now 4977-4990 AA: 2.11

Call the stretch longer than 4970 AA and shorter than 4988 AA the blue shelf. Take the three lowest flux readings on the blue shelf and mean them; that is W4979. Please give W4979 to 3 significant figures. 7.97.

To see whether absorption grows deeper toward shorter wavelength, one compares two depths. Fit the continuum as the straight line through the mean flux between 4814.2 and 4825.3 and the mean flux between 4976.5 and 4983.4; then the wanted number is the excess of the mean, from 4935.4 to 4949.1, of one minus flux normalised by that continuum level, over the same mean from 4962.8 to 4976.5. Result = 0.010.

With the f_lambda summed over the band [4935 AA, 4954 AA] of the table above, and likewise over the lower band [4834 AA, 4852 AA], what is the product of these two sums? 5221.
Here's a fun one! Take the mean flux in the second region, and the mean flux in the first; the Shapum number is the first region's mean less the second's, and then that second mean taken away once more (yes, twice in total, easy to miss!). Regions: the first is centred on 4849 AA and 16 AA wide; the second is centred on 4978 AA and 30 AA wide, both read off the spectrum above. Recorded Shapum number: -8.7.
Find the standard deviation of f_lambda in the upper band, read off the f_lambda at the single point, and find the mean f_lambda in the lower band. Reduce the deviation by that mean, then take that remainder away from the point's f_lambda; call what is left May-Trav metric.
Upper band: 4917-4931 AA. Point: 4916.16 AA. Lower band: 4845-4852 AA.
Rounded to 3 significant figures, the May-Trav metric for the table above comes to 18.0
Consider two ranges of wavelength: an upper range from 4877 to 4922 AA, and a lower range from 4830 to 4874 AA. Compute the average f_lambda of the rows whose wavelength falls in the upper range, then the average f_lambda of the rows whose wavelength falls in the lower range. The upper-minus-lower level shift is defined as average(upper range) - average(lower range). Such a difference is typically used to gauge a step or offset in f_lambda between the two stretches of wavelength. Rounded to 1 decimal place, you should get 0.4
